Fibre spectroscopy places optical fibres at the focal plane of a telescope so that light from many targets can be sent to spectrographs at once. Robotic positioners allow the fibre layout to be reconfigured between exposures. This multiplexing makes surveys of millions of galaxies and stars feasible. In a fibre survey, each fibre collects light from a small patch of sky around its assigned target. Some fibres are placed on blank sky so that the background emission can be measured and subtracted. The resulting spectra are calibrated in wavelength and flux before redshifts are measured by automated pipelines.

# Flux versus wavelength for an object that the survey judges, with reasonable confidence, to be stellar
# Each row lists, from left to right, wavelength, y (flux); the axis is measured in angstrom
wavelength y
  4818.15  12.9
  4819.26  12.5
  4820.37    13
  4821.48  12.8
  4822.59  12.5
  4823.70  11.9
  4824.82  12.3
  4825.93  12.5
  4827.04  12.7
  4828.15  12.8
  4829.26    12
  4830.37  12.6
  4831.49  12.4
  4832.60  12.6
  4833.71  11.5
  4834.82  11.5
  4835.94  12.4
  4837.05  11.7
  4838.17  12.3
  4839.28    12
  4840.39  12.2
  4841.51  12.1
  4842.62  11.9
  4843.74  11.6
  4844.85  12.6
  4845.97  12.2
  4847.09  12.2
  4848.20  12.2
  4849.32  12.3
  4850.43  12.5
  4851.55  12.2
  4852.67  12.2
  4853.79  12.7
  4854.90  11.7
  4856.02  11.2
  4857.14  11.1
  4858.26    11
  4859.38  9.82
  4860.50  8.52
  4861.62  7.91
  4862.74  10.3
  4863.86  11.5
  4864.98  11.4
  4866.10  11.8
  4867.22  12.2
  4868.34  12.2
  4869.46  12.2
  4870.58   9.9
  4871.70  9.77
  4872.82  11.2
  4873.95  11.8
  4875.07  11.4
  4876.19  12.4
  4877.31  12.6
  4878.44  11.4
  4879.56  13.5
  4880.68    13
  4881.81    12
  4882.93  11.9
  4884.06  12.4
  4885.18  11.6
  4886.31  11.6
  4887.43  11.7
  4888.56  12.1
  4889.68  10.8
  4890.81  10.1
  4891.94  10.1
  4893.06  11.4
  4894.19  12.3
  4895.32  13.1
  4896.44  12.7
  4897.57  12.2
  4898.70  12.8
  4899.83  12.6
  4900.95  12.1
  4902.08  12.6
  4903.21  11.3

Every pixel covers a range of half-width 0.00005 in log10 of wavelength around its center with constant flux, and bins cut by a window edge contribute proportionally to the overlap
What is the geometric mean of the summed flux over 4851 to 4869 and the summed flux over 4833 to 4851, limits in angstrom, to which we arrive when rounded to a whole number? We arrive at 185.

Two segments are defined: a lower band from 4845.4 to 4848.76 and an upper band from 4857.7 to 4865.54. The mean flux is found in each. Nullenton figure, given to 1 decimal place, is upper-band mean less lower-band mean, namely -2.1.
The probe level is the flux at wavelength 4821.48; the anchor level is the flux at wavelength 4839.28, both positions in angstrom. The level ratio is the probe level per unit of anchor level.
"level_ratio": 1.07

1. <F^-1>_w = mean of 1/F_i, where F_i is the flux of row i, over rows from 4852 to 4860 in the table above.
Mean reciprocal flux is 0.088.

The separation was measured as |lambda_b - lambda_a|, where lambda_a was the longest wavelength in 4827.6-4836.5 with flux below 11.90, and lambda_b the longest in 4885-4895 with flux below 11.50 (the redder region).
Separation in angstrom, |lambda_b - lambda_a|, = 58.2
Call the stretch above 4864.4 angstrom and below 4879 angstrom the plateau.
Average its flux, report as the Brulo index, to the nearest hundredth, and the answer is 11.56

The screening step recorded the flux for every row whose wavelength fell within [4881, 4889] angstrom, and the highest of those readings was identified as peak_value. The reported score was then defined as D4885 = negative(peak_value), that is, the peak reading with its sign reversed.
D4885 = -12.40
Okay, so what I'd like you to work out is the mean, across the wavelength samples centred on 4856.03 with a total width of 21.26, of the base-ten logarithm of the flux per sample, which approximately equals 1.05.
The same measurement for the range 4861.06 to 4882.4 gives 1.06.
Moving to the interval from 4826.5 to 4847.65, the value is 1.09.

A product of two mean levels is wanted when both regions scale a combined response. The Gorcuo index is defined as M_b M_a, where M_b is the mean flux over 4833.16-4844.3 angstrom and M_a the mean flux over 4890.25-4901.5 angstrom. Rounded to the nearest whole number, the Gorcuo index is 142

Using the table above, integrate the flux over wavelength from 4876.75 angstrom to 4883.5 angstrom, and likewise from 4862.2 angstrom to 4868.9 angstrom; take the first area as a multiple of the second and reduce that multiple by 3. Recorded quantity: -1.92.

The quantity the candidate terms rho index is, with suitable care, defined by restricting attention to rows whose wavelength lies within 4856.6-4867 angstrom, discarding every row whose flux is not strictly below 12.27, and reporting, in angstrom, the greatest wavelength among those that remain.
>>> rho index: 4866.10 angstrom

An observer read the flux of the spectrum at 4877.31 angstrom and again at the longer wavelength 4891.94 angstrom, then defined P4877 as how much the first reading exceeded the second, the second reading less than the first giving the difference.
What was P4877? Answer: 2.5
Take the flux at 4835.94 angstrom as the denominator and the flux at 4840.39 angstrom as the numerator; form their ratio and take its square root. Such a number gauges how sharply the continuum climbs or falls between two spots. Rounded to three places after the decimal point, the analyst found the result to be 0.992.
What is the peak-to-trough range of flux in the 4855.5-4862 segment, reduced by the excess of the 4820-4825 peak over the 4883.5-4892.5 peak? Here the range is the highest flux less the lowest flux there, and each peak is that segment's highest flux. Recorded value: 2.7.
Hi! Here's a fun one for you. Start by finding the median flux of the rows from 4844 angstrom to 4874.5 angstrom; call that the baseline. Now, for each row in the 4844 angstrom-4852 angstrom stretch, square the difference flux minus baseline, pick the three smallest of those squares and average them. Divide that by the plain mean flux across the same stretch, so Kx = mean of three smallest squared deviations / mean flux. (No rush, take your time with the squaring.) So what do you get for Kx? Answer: 0.013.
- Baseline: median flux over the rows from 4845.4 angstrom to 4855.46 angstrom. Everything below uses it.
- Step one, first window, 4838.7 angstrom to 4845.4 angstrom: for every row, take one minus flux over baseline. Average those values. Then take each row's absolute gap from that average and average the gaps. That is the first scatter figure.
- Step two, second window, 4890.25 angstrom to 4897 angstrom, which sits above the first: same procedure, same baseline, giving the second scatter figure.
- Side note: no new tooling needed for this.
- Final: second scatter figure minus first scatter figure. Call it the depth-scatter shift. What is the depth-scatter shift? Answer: 0.070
